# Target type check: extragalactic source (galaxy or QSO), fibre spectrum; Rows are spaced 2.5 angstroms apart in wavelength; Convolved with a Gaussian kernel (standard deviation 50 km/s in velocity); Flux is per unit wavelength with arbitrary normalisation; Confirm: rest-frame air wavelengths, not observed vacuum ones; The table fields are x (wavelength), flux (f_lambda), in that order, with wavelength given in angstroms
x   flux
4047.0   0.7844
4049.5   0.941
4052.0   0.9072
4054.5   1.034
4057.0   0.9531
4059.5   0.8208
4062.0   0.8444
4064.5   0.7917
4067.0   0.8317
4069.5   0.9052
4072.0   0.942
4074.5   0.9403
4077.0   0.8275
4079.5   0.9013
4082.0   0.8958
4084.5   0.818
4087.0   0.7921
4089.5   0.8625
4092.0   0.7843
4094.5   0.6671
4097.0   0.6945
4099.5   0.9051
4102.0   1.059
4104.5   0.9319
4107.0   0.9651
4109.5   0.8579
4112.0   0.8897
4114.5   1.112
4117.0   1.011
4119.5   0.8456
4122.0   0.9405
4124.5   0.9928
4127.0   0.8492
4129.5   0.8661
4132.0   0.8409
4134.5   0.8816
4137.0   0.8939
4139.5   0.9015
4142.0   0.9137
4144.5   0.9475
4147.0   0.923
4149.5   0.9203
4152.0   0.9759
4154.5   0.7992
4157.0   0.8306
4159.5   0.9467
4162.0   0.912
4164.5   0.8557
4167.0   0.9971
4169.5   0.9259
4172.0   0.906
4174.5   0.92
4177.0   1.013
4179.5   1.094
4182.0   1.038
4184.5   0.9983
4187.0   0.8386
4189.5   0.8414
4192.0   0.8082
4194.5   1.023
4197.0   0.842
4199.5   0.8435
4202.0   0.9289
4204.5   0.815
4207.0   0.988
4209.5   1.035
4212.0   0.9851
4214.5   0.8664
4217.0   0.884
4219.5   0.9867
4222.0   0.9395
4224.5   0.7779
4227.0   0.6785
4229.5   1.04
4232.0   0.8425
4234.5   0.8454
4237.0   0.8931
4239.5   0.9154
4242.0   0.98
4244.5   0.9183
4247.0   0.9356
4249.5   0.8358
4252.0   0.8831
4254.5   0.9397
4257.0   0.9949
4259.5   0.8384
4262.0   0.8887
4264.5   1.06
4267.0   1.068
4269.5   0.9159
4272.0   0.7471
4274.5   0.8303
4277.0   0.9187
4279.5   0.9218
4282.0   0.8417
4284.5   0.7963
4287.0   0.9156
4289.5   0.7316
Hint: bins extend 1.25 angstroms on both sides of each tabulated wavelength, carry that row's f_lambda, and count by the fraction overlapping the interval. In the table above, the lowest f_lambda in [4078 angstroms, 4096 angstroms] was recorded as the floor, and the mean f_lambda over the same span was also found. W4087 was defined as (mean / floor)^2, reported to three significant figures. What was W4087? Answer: 1.50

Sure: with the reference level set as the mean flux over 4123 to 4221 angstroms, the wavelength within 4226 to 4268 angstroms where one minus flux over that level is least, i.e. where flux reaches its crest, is 4267.0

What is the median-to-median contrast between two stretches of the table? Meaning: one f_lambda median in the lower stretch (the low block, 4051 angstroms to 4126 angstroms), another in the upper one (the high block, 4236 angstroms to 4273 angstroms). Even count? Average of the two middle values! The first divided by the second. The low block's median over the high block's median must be 0.98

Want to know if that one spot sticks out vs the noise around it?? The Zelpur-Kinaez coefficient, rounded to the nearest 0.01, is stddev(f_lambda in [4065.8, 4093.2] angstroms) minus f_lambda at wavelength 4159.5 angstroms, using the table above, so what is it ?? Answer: -0.89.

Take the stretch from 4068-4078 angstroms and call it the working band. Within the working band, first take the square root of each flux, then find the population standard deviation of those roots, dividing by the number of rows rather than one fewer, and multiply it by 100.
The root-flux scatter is 2.5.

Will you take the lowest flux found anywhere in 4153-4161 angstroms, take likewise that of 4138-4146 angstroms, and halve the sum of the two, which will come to 0.85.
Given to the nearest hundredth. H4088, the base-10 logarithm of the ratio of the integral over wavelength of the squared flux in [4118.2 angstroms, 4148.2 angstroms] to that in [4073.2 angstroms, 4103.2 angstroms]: 0.05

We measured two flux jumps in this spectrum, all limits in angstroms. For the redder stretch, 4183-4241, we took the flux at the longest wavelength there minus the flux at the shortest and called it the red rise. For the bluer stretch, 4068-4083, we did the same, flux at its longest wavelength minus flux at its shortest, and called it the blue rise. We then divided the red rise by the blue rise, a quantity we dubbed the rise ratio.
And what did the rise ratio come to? 9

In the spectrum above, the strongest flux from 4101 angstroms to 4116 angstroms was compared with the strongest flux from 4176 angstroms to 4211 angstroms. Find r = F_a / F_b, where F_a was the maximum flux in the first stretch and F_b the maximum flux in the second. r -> 1.02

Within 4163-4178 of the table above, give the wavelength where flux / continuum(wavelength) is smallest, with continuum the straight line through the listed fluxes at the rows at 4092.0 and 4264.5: 4164.5 angstroms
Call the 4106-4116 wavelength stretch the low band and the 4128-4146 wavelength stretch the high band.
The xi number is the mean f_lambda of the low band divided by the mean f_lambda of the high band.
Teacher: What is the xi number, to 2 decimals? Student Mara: 1.07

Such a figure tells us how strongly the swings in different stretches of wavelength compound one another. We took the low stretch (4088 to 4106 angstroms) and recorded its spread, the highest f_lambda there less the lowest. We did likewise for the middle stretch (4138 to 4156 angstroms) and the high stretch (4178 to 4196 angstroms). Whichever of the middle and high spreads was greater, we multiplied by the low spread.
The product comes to 0.11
